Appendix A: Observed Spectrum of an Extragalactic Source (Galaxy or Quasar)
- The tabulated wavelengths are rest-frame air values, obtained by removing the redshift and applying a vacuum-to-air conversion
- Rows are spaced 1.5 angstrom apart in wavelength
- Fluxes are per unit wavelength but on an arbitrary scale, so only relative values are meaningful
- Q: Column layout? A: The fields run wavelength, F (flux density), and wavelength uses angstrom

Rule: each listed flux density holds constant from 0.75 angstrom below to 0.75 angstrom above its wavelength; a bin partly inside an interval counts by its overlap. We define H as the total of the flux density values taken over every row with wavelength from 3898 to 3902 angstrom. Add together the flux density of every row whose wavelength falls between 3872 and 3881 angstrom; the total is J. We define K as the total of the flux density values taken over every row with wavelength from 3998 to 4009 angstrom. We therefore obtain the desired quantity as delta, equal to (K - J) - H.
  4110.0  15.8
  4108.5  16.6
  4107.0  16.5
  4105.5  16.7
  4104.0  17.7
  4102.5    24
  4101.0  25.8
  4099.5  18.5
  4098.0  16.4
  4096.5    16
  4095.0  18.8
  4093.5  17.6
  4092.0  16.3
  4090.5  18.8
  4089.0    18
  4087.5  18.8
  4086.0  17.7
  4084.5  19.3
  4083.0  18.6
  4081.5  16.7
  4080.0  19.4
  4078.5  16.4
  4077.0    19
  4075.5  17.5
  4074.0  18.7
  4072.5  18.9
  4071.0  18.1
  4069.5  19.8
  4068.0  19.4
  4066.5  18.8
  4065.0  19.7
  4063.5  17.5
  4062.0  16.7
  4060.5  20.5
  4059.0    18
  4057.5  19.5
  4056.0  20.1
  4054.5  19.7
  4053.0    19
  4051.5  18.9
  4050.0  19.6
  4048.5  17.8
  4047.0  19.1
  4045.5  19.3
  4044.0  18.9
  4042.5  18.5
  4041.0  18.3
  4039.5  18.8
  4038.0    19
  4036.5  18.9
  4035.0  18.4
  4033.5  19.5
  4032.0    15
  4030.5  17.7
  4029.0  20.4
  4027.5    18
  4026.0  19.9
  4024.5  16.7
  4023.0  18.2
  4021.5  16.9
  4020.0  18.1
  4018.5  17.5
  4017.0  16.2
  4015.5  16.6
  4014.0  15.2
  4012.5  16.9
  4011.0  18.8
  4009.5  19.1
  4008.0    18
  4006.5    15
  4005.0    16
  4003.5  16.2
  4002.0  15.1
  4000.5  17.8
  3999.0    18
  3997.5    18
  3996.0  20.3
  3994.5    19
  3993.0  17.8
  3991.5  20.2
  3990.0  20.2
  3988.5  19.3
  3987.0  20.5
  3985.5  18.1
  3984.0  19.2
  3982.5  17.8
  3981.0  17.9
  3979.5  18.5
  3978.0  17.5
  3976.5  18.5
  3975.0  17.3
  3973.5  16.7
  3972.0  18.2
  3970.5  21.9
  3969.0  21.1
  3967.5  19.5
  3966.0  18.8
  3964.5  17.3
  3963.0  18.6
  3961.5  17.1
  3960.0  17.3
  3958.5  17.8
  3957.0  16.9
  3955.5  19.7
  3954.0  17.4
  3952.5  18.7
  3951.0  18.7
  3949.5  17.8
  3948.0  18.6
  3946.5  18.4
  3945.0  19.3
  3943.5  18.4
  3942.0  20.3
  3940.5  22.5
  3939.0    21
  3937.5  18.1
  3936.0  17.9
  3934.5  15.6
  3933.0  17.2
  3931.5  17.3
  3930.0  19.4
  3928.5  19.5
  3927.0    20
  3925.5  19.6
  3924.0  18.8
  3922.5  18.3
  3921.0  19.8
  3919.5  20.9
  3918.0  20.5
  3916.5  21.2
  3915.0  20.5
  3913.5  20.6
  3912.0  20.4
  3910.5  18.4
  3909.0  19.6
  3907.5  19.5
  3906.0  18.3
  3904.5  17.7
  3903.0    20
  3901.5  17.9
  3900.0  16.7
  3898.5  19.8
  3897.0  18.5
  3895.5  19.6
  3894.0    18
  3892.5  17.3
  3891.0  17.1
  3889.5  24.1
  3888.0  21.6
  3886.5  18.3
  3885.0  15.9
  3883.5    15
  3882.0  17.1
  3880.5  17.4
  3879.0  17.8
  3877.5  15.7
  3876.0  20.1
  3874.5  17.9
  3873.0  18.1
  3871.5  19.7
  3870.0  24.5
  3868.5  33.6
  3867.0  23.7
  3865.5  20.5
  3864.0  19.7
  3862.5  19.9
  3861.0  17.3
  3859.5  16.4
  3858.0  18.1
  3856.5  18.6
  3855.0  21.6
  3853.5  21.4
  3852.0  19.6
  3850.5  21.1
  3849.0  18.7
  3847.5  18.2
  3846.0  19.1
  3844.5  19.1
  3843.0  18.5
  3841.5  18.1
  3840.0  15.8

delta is -45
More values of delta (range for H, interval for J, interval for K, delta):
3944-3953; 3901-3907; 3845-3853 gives -89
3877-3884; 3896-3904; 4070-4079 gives -67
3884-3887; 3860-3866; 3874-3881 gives -23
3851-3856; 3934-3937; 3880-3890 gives 33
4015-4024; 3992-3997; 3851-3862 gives -28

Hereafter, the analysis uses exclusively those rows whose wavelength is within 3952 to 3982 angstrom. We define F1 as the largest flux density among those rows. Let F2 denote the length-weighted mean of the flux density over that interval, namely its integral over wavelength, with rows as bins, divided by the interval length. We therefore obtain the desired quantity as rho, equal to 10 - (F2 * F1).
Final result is -391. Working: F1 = 21.9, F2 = 18.3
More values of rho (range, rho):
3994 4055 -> -357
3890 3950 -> -418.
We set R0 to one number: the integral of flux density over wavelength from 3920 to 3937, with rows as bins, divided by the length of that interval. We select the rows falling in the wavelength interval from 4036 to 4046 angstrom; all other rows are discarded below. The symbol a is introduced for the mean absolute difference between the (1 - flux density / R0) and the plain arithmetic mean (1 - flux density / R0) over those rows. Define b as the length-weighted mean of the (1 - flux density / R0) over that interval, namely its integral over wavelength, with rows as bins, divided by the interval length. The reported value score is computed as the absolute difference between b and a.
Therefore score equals 0.03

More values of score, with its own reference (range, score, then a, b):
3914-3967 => 0.08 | 0.063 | -0.018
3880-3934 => 0.10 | 0.077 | -0.022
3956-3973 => 0.07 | 0.068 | -0.003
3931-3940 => 0.03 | 0.062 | 0.028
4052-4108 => 0.08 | 0.071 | -0.005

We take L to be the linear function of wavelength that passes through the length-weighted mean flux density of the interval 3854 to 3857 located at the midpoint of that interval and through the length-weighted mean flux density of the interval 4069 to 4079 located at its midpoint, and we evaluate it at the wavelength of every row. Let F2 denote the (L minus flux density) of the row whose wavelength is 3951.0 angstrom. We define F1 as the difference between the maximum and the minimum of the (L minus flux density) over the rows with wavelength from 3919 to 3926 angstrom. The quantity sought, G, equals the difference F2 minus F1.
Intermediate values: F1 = 2.57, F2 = 0.8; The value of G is -1.8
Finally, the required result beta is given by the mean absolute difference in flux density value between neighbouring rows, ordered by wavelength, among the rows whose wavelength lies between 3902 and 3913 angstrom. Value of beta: 1.23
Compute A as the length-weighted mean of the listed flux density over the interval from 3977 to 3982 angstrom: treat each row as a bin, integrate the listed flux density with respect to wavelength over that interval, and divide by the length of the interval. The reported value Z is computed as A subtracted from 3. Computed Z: -15.0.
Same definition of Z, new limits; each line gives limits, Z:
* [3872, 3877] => -15.6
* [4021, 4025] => -14.3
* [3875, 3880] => -14.8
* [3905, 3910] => -16.0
